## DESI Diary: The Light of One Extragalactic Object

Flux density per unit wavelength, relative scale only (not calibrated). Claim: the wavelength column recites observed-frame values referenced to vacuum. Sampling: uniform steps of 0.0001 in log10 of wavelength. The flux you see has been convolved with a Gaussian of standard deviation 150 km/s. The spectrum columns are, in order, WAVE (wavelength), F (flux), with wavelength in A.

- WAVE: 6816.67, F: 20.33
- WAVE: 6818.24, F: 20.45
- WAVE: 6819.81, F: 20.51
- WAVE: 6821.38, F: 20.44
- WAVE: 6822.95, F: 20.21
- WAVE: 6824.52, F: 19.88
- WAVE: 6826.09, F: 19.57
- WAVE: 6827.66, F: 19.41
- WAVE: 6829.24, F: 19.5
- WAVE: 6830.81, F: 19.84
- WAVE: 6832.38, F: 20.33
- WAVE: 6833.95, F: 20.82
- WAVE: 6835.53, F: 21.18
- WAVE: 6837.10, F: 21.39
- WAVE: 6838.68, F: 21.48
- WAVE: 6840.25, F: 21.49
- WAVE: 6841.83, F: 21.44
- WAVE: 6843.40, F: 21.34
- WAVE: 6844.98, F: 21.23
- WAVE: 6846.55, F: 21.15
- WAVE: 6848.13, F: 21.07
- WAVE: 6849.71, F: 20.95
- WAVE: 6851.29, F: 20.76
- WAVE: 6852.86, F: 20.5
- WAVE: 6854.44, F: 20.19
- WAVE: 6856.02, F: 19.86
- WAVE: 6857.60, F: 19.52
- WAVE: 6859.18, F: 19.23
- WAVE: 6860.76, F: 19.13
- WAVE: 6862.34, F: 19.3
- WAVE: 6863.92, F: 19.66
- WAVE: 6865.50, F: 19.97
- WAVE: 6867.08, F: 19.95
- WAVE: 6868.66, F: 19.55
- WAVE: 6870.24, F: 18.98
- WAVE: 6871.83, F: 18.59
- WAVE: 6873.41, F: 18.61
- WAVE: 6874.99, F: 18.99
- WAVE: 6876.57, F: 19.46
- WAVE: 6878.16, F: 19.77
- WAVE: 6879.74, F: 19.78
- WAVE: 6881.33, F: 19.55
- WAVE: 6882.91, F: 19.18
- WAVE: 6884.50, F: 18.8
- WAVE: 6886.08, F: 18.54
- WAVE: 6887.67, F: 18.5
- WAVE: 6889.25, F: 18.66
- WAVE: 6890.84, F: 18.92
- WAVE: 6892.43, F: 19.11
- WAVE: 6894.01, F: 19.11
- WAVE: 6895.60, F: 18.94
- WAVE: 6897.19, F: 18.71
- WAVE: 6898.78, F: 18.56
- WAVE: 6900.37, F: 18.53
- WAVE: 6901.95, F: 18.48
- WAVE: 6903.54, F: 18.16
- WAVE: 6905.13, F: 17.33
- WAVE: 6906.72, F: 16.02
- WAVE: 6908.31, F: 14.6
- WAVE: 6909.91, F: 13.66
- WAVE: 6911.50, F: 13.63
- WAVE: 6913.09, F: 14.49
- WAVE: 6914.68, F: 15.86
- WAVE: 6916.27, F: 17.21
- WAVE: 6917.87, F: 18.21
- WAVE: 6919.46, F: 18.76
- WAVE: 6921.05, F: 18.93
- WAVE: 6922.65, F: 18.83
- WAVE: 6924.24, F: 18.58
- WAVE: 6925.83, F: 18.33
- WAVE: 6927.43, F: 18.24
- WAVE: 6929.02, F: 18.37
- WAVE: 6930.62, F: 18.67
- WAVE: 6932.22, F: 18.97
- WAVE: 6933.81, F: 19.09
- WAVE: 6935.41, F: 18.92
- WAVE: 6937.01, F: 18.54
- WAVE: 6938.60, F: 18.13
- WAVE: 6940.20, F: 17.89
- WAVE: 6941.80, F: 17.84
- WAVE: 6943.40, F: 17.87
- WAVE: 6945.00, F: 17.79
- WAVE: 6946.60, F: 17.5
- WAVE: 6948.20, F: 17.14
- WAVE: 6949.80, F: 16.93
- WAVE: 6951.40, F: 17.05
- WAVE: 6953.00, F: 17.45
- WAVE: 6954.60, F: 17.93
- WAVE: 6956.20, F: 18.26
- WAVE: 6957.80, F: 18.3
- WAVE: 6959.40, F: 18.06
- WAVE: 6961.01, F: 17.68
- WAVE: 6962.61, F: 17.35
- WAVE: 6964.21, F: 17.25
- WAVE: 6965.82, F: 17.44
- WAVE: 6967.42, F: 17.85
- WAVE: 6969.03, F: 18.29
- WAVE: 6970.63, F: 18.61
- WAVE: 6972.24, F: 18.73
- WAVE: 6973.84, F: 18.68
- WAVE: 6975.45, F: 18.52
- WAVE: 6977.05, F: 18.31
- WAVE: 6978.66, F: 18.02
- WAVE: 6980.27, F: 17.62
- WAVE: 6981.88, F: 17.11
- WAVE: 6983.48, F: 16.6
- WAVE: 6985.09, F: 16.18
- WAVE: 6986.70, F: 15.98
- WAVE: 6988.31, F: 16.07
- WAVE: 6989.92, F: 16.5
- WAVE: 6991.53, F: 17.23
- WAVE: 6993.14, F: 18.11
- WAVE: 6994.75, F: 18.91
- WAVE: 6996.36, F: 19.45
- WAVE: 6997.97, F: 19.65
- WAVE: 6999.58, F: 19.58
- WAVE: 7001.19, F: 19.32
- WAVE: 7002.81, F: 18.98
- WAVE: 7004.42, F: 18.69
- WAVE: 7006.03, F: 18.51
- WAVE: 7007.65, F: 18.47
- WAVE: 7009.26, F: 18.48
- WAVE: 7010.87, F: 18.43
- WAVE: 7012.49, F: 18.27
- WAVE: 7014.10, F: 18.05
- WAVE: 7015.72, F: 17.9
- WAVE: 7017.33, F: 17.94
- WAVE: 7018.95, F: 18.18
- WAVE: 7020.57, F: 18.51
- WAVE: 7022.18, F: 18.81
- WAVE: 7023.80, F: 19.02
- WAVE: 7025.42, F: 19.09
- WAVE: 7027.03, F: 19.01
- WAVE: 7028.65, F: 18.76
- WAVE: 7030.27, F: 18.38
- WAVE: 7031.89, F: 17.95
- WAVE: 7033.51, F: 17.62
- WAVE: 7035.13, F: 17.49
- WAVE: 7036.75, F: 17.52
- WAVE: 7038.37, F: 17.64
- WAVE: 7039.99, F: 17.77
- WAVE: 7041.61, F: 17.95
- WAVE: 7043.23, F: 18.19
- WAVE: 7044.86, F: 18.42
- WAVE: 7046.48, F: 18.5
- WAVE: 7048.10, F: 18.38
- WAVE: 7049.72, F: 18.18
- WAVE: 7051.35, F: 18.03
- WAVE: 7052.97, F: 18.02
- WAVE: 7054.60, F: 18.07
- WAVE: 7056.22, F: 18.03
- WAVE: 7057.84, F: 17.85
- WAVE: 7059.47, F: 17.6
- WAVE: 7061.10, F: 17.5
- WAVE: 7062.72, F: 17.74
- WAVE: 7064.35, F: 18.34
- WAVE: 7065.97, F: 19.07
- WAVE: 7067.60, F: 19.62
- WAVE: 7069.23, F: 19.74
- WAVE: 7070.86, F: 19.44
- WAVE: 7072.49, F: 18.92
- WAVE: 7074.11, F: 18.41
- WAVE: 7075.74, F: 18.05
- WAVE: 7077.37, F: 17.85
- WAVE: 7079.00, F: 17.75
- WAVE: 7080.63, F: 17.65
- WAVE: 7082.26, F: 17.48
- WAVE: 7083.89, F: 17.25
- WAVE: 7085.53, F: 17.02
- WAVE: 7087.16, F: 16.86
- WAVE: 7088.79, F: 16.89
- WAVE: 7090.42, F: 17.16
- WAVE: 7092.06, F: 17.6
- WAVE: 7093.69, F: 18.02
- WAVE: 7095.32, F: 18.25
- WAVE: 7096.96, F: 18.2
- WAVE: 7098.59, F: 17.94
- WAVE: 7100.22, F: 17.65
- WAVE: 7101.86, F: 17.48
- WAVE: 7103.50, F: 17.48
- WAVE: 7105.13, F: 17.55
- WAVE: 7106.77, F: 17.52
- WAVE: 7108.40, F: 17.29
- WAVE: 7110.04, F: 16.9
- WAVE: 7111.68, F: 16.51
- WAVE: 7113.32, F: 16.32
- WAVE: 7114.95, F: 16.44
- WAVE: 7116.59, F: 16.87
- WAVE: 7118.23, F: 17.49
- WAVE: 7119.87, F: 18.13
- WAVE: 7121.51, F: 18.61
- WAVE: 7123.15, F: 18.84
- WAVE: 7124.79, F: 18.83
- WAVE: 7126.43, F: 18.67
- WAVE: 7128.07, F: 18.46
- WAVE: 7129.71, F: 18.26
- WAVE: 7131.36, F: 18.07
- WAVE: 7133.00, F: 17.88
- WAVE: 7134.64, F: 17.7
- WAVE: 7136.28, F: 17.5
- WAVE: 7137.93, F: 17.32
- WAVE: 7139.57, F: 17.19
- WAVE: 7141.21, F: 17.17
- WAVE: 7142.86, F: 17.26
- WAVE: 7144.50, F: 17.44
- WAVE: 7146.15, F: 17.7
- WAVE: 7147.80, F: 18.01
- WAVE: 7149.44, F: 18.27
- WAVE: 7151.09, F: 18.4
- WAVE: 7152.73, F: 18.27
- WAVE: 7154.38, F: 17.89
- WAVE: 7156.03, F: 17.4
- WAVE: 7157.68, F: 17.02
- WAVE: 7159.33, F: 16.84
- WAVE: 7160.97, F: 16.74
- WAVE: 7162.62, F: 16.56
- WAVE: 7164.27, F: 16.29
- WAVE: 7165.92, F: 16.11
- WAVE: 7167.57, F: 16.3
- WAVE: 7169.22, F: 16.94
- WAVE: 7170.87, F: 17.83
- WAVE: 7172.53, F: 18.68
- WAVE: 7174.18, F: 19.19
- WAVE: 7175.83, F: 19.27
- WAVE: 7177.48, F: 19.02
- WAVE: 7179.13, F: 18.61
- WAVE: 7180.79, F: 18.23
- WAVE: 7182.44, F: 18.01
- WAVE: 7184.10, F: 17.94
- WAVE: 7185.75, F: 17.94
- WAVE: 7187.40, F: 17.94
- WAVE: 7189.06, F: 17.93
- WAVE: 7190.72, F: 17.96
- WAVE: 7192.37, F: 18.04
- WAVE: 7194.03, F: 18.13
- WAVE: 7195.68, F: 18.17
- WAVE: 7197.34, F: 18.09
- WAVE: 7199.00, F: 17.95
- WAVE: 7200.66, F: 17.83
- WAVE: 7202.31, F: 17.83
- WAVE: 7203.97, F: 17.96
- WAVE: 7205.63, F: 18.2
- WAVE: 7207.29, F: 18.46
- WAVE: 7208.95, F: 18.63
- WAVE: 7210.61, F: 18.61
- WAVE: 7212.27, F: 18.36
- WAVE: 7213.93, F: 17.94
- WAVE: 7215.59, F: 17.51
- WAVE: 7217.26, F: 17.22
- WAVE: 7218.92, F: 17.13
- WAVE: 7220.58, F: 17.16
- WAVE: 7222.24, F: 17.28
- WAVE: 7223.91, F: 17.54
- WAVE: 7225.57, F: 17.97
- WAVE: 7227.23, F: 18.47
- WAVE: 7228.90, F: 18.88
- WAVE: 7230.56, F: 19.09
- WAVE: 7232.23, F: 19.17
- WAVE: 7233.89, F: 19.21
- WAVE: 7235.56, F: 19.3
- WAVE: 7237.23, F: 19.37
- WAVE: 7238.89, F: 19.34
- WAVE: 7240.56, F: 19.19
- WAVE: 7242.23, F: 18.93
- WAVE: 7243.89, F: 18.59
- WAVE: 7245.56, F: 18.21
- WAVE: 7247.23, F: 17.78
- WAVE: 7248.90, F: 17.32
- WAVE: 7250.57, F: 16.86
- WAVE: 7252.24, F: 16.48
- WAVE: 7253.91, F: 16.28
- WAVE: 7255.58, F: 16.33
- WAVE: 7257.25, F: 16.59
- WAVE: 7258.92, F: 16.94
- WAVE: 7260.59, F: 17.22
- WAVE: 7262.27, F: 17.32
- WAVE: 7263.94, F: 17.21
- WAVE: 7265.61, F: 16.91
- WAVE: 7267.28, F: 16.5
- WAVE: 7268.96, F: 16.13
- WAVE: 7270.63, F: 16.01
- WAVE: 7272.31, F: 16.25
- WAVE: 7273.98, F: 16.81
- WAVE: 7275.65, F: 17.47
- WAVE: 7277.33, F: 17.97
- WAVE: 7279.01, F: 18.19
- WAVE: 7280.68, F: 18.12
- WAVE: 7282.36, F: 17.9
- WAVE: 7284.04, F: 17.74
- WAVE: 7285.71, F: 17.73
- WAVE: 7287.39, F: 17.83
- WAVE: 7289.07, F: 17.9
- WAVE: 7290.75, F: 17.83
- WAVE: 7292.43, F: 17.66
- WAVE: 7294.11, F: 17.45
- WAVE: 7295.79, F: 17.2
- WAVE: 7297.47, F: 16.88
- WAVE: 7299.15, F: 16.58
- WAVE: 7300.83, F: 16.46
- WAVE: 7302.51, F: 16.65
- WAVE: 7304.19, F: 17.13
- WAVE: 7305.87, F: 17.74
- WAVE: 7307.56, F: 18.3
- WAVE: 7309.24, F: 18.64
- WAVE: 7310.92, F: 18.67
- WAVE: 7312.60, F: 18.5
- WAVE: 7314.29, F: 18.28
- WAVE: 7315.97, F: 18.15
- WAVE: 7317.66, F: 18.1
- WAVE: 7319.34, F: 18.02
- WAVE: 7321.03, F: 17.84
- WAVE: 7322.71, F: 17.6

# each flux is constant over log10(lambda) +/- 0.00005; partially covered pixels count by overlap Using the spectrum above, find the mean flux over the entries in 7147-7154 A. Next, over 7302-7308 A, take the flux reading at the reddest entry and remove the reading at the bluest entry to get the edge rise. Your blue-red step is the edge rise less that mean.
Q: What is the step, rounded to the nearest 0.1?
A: -16.6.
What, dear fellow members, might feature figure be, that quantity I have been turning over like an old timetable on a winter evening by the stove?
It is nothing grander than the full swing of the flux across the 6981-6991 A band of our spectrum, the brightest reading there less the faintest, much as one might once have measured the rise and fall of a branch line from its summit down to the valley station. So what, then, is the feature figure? 1.13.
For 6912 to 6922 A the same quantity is 4.44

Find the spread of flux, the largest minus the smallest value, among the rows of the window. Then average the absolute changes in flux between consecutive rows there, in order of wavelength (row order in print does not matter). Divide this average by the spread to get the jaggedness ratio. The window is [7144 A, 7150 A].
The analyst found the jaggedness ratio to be 0.33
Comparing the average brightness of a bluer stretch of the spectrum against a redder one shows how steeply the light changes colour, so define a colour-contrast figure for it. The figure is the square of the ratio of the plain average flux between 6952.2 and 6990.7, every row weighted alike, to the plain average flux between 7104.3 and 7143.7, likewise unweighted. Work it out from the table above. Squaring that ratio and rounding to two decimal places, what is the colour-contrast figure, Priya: 1.00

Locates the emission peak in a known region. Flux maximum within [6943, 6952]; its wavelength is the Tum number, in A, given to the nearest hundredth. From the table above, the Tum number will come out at 6943.40 A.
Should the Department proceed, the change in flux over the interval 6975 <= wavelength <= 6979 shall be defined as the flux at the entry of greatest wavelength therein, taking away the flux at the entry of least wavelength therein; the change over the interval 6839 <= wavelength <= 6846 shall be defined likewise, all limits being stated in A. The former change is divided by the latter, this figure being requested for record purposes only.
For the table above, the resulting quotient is 1.9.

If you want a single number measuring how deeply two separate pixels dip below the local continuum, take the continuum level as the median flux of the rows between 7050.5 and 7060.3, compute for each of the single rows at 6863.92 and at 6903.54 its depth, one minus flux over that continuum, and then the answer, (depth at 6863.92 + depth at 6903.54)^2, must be 0.0096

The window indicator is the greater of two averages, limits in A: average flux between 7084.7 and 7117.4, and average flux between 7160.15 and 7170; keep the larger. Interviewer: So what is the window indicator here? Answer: 17.30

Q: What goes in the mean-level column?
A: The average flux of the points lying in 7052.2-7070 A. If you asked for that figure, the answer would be 18.3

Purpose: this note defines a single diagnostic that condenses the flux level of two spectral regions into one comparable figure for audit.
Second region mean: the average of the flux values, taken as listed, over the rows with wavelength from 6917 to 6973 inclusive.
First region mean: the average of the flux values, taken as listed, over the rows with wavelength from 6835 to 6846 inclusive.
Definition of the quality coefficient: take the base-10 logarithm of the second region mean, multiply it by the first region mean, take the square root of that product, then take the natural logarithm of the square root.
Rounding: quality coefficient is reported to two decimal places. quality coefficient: 1.65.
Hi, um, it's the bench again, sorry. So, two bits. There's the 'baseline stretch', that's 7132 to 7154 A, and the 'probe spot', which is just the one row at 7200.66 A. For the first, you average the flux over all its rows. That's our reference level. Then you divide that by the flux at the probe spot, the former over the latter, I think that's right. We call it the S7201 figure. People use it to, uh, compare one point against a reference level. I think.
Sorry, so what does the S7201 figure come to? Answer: 0.993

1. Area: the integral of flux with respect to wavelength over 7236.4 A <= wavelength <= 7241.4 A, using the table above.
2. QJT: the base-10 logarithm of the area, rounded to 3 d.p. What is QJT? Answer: 1.985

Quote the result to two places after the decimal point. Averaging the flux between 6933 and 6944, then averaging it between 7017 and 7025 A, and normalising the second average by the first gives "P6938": 1.01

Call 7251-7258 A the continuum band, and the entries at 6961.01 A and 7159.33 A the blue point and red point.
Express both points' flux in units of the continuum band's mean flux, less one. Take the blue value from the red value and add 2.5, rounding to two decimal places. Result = 2.45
